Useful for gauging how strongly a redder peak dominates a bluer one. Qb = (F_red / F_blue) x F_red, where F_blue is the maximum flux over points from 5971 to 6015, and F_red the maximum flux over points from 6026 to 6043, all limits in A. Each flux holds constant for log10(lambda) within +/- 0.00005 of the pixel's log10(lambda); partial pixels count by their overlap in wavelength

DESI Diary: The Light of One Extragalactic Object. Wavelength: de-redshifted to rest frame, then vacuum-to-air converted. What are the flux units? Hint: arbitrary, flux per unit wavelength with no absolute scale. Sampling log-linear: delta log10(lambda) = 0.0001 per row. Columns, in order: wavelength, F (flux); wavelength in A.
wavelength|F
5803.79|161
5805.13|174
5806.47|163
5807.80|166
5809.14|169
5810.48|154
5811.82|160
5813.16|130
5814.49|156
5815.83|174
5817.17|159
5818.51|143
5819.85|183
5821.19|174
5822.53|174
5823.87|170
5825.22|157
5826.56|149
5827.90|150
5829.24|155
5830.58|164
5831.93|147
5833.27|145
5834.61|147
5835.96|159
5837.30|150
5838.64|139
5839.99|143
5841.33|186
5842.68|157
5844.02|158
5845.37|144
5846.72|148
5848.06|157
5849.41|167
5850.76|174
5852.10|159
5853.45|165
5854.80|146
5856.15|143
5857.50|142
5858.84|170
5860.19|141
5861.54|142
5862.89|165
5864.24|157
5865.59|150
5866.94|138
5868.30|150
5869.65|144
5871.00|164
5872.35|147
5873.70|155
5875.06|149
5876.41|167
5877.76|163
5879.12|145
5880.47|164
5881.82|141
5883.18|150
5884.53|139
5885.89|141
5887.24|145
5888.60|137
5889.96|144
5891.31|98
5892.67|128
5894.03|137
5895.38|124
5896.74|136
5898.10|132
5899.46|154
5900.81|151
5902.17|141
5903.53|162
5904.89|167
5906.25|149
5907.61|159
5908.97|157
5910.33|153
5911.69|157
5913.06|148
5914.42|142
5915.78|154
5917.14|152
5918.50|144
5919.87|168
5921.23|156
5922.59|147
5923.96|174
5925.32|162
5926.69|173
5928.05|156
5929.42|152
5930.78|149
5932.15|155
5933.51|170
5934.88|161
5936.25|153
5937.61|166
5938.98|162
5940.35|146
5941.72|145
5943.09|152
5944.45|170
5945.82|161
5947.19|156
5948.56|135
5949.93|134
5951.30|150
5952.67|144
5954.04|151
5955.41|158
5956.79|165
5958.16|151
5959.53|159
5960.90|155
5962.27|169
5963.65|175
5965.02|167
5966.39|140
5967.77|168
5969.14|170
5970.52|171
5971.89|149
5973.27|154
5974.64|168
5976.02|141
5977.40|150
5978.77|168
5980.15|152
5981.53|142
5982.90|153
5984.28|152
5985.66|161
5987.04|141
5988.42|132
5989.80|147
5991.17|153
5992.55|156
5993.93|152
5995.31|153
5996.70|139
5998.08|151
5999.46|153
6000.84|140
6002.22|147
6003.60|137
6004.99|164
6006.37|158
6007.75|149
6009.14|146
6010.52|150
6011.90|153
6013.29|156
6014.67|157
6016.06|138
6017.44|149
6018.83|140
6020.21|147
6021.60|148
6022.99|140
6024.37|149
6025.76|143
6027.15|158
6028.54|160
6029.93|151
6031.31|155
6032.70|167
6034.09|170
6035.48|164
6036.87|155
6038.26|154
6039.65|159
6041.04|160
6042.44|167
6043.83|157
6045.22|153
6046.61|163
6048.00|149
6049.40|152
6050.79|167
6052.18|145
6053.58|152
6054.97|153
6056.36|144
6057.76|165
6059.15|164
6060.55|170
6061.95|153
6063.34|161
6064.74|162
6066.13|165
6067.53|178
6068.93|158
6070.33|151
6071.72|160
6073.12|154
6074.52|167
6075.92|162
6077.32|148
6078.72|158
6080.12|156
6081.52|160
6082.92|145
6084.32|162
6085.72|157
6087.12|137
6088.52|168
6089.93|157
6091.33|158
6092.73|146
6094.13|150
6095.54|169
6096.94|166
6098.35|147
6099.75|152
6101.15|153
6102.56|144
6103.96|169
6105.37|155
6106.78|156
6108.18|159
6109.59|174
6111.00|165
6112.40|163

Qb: 172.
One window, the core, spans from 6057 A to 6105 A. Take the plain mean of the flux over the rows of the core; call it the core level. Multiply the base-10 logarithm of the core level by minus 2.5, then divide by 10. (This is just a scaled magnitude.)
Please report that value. -0.550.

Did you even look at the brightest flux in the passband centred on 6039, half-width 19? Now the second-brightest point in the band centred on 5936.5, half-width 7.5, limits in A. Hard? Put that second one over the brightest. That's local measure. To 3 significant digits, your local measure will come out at 0.976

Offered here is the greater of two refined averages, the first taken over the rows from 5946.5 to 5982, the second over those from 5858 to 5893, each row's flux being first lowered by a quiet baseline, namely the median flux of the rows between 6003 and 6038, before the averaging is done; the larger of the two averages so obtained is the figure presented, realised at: 4.5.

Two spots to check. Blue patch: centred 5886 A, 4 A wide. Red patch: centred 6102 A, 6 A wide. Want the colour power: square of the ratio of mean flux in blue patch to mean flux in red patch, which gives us 0.84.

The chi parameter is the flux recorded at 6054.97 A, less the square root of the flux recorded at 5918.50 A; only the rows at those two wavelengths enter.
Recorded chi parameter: 141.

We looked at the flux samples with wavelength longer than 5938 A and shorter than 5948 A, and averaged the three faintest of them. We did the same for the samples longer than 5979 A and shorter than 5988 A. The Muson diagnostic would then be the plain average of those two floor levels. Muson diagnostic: 146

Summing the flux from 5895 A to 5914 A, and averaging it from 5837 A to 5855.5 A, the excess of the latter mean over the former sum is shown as -1933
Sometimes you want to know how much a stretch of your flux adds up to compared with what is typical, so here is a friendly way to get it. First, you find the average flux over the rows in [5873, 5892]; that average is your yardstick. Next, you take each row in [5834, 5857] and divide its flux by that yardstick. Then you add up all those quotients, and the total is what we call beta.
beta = 18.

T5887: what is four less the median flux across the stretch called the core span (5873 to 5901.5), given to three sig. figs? -140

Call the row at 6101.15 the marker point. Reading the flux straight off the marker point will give 153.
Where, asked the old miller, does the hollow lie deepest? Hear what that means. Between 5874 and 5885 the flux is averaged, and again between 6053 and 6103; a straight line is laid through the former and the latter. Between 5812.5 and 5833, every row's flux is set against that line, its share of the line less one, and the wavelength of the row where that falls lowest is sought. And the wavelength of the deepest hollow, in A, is 5813.16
